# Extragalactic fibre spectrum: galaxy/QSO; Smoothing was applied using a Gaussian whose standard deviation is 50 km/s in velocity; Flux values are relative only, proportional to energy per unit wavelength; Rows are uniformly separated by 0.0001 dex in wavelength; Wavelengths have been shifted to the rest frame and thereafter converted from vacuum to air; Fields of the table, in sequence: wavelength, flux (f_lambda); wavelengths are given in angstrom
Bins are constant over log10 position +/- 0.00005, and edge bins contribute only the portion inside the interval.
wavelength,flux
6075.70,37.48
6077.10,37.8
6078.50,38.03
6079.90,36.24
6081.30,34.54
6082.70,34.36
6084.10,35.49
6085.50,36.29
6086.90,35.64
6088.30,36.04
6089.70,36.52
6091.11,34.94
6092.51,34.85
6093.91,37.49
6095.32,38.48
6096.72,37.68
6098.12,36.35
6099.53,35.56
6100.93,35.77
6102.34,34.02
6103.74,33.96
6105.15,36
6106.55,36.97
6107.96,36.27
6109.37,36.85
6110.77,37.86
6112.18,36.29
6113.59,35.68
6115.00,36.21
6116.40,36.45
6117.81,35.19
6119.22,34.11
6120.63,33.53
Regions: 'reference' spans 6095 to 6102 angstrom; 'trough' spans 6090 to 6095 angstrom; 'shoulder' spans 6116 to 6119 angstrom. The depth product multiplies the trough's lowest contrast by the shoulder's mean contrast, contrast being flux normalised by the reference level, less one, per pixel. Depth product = 0.0013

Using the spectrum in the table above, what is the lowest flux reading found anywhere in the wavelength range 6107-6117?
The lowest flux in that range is 35.68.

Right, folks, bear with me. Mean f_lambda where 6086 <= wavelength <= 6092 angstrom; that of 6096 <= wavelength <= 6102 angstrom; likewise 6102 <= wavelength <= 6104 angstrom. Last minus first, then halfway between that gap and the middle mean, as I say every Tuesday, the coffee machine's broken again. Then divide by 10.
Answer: 1.73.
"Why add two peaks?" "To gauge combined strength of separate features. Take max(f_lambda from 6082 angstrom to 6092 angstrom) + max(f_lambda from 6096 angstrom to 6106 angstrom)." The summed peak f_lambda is 74.2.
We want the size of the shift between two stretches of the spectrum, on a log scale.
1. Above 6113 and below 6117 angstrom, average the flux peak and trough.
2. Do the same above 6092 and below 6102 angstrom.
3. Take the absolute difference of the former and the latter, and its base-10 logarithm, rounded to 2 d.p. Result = -0.22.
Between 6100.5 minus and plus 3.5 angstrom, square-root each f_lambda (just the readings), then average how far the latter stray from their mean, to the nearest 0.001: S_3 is 0.077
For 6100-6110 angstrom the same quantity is 0.082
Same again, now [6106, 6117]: 0.040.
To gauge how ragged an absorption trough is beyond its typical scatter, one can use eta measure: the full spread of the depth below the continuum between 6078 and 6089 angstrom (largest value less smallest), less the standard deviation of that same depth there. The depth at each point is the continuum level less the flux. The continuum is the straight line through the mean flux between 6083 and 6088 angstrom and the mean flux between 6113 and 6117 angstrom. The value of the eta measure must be 2.6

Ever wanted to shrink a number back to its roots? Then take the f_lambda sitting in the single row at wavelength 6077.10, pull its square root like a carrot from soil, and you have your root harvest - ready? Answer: 6.15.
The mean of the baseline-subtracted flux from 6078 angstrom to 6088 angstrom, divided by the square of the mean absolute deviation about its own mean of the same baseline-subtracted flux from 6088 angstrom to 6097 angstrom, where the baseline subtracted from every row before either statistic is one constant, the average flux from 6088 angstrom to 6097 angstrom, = -0.61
